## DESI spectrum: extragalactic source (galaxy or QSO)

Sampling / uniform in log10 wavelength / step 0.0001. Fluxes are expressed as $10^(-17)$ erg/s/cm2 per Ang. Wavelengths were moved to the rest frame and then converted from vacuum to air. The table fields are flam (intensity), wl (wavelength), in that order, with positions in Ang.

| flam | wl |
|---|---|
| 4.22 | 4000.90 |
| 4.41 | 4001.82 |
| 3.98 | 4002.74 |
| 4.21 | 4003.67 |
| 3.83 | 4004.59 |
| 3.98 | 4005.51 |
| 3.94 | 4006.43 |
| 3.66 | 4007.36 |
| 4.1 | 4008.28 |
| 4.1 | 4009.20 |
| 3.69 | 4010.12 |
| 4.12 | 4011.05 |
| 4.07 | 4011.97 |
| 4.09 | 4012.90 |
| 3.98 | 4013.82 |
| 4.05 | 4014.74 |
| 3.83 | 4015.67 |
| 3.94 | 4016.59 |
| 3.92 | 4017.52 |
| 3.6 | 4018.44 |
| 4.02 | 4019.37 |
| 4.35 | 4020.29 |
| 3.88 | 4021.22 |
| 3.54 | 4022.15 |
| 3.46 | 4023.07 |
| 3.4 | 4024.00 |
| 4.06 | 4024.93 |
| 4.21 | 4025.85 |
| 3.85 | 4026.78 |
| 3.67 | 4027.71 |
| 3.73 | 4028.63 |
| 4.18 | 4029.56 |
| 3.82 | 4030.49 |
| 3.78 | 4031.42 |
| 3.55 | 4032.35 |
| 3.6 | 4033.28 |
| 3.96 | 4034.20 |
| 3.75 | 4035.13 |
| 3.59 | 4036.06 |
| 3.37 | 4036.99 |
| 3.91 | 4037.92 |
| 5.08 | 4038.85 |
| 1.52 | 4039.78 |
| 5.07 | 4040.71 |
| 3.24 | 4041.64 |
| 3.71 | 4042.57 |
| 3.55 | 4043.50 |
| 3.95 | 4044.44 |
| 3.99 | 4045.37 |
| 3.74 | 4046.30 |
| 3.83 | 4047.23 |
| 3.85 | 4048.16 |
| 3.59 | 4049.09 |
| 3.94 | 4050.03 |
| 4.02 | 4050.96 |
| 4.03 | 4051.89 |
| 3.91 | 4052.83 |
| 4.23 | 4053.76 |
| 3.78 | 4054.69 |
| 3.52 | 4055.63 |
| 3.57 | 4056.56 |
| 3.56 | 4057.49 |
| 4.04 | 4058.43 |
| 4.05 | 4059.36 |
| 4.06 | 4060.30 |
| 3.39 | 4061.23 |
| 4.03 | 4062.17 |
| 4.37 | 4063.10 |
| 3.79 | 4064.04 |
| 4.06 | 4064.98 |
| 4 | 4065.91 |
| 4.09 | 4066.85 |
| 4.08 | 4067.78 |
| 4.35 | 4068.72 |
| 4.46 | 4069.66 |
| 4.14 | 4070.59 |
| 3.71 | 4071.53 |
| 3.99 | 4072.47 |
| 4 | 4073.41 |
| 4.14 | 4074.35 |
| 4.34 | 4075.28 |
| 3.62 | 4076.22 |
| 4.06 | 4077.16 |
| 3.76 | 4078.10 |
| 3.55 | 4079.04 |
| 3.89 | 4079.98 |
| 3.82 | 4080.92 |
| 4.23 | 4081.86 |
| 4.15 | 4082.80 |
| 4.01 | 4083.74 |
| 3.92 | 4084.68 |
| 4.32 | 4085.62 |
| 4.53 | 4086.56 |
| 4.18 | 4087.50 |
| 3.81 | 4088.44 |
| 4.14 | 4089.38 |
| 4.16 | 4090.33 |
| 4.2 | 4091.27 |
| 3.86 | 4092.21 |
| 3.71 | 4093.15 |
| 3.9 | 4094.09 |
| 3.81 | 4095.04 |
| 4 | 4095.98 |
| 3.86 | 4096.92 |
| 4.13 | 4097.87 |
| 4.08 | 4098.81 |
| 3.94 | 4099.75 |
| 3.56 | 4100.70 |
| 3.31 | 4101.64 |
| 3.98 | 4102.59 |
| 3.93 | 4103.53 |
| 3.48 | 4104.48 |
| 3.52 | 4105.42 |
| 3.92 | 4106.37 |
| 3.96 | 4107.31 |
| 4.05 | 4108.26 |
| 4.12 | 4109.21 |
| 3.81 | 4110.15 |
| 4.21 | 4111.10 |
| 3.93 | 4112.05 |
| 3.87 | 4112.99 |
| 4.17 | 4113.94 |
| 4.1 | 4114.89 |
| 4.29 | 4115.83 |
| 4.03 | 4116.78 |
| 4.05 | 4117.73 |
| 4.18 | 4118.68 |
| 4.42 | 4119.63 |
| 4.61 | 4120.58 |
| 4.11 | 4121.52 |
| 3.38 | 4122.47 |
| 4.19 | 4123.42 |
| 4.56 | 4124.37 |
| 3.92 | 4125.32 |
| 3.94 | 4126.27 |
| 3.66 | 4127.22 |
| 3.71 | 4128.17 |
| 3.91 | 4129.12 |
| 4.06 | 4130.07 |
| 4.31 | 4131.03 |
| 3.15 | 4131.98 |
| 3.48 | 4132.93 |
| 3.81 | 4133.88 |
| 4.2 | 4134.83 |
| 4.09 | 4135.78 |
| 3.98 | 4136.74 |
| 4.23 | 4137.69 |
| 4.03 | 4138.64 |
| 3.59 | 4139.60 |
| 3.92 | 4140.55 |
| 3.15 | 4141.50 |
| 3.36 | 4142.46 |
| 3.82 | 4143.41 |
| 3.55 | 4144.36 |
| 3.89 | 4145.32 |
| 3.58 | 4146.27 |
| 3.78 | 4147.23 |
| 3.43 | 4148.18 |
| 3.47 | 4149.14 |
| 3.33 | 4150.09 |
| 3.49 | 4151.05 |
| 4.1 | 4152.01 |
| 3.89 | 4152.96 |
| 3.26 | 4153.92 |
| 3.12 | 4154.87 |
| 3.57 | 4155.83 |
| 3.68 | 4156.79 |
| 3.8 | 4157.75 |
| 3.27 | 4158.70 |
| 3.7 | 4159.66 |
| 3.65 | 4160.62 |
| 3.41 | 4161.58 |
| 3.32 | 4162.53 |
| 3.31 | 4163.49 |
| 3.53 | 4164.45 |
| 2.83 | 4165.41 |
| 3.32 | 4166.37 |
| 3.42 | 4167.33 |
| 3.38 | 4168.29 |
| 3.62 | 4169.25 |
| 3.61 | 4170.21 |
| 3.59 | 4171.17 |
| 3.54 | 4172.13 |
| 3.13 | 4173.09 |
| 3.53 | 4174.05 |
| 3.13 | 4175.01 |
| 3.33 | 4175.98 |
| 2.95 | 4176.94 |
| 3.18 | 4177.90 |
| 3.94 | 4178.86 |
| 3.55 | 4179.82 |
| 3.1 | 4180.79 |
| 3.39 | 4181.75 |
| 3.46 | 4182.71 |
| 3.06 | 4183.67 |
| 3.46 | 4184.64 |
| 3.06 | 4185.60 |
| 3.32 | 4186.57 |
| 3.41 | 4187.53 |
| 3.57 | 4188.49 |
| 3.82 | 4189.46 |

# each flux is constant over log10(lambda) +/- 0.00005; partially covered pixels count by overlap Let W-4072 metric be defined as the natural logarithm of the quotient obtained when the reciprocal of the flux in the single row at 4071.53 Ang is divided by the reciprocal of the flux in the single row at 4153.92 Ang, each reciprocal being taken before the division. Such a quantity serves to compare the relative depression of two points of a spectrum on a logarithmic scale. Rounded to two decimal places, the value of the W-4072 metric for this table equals -0.13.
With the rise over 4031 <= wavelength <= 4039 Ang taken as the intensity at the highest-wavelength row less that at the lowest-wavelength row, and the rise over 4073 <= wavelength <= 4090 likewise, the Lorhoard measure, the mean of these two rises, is 0.7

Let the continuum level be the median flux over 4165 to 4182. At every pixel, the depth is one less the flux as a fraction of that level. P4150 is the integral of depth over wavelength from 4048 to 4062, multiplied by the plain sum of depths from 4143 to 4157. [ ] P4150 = 1.8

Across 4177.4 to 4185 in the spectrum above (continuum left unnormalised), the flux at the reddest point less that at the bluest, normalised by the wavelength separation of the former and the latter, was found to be 0.04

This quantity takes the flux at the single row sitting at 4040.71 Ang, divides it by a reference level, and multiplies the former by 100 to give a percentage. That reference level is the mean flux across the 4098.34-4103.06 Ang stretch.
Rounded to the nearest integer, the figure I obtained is 134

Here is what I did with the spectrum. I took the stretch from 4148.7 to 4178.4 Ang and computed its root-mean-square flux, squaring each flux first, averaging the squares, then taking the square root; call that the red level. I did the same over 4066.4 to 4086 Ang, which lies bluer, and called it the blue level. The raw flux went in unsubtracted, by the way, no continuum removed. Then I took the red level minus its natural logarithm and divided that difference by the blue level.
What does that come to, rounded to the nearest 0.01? 0.55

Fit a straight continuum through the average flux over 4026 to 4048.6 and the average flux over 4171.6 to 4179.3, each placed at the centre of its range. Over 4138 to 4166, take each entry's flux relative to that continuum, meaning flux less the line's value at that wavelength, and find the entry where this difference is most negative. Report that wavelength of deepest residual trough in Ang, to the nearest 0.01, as 4165.41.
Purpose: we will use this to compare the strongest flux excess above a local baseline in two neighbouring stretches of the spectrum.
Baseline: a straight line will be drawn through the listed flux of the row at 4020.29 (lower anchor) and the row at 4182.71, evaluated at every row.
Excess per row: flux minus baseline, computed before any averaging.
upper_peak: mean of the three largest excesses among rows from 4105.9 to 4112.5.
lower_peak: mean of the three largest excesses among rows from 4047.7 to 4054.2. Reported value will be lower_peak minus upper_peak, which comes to -0.3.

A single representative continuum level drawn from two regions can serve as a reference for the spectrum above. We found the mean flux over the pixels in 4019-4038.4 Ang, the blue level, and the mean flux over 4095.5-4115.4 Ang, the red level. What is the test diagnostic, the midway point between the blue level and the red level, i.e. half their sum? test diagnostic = 3.85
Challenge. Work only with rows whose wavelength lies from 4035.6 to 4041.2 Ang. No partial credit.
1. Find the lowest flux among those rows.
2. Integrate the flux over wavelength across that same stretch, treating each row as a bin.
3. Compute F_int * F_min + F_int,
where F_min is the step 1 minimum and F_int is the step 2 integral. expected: 53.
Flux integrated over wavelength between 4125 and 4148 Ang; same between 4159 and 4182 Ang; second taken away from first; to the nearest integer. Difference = 9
